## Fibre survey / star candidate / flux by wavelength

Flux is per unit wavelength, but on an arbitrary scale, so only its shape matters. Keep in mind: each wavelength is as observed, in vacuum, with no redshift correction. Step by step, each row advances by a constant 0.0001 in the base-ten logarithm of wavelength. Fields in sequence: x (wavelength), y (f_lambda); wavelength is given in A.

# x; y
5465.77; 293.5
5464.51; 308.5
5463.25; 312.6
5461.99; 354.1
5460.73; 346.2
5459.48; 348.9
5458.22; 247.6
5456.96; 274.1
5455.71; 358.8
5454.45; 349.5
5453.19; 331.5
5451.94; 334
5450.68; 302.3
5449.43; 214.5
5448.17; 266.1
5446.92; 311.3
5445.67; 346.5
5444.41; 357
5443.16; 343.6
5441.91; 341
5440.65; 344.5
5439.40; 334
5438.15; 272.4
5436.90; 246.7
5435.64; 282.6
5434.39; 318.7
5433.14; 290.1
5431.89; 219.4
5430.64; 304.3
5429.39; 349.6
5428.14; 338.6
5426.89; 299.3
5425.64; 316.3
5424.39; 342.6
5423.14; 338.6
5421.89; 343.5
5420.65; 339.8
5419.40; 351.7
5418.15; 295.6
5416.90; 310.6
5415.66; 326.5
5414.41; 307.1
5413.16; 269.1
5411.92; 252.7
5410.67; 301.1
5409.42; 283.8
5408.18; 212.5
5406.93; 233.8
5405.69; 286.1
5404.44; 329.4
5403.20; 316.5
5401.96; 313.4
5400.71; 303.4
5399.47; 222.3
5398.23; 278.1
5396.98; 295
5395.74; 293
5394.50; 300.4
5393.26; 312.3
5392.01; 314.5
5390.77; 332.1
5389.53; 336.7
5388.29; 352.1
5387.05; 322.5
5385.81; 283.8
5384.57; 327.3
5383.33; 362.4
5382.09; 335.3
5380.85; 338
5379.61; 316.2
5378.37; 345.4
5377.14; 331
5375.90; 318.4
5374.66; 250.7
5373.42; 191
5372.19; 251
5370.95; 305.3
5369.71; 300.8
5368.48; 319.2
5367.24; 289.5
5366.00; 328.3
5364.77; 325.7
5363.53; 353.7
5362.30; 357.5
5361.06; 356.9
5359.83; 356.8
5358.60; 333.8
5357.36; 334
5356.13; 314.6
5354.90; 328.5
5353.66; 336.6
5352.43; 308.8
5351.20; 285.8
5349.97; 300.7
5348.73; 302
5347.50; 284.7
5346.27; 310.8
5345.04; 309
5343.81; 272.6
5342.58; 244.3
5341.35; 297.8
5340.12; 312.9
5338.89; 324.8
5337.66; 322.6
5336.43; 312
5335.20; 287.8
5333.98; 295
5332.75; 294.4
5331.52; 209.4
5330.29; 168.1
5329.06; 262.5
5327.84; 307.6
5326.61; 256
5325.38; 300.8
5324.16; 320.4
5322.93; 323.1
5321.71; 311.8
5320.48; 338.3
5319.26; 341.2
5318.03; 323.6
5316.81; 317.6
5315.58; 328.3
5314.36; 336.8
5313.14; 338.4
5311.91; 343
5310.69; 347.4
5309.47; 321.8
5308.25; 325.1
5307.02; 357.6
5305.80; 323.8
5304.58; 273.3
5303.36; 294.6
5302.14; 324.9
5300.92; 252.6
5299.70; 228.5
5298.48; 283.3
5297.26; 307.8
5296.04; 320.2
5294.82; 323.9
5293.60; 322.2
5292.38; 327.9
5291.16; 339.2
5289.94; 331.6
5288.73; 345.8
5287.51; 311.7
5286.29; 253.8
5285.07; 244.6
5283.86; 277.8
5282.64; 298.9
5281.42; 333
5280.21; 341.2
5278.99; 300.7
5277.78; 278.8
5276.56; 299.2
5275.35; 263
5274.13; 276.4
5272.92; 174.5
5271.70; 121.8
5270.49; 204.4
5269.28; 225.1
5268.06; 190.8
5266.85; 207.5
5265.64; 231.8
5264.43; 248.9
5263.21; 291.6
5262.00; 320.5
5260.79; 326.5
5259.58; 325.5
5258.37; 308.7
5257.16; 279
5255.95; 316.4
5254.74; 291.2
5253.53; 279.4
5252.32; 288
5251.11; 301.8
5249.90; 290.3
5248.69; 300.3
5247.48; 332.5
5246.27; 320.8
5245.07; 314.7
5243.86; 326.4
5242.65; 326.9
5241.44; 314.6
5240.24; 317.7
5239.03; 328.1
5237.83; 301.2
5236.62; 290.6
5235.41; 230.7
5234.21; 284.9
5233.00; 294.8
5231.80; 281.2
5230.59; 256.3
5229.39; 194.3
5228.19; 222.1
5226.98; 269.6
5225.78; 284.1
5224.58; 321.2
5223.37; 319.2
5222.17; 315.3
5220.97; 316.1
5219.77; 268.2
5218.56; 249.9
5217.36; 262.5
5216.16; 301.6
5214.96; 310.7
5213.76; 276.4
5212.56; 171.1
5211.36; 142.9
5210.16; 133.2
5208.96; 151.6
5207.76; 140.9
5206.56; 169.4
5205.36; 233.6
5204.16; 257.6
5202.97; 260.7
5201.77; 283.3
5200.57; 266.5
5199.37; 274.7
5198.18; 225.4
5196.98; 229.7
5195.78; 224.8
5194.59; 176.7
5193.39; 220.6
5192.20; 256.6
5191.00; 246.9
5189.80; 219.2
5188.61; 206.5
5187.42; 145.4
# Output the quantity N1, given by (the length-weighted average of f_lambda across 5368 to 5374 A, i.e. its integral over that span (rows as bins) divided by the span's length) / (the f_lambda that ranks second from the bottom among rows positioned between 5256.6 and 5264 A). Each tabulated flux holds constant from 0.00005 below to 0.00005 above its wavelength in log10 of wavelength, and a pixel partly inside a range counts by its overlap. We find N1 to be 0.94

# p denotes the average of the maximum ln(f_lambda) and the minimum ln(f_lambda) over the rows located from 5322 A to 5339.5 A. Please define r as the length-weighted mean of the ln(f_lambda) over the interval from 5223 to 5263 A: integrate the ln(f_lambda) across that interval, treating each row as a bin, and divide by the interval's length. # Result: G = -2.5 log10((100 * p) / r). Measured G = -4.96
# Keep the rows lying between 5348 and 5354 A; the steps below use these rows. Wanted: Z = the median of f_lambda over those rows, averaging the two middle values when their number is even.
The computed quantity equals 302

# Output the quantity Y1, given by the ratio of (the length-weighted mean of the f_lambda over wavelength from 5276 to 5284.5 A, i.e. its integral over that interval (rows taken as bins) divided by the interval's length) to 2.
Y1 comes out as 152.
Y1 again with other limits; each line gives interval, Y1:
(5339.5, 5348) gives 145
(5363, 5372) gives 157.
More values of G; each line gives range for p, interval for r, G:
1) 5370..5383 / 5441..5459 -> -4.96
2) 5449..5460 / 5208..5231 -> -5.03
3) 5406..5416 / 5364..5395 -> -4.97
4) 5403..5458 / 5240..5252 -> -4.98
